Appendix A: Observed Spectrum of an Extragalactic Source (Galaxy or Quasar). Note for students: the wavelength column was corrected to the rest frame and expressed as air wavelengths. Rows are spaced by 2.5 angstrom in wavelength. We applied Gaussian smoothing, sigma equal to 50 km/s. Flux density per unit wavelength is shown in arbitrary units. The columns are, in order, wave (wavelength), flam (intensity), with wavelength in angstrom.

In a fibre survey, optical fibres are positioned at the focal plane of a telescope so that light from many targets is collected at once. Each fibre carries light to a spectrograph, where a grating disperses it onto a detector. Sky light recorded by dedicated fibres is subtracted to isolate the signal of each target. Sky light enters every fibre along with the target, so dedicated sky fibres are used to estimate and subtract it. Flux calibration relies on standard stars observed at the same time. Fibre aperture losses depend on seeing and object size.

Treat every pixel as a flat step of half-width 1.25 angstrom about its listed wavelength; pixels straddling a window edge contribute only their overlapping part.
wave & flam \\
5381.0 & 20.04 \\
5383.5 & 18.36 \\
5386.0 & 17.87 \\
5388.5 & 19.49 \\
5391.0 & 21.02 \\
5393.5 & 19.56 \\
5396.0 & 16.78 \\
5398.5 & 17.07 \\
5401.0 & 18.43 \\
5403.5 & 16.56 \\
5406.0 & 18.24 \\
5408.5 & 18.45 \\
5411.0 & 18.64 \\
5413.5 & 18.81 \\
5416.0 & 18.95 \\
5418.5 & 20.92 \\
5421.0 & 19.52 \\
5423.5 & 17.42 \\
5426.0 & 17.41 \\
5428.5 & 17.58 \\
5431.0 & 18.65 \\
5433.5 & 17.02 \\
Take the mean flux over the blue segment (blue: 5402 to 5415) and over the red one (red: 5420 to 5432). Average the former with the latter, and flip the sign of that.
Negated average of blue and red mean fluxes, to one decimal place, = -18.1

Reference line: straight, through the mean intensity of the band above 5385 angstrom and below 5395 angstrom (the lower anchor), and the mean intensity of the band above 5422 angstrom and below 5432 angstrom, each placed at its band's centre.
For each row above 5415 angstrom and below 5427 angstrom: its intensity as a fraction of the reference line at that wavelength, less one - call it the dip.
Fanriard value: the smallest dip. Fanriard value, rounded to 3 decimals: -0.029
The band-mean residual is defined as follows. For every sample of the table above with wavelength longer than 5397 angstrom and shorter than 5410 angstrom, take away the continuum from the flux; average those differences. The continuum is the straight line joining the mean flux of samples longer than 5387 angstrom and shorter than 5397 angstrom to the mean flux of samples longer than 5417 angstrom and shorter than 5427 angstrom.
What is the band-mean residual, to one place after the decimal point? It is -1.3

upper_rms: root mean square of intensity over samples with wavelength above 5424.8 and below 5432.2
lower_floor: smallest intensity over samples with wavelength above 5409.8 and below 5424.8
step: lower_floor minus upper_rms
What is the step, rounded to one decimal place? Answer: -0.5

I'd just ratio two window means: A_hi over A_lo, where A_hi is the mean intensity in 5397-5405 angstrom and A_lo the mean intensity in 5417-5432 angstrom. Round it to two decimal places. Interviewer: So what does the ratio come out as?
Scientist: 0.93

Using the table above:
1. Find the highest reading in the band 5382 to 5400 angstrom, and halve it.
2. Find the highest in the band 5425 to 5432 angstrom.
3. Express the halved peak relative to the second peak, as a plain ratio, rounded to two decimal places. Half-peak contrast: 0.56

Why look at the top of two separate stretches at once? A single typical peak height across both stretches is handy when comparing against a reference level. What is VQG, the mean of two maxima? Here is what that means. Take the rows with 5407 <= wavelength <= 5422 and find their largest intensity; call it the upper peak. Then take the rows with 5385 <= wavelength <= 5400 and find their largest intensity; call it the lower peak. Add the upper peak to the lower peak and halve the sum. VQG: 21.0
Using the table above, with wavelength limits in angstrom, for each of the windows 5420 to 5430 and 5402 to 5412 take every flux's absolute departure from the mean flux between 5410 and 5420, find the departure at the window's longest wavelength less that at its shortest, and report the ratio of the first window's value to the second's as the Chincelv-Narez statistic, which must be -0.8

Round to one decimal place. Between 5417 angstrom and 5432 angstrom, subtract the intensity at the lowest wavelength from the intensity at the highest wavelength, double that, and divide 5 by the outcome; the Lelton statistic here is -1.1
